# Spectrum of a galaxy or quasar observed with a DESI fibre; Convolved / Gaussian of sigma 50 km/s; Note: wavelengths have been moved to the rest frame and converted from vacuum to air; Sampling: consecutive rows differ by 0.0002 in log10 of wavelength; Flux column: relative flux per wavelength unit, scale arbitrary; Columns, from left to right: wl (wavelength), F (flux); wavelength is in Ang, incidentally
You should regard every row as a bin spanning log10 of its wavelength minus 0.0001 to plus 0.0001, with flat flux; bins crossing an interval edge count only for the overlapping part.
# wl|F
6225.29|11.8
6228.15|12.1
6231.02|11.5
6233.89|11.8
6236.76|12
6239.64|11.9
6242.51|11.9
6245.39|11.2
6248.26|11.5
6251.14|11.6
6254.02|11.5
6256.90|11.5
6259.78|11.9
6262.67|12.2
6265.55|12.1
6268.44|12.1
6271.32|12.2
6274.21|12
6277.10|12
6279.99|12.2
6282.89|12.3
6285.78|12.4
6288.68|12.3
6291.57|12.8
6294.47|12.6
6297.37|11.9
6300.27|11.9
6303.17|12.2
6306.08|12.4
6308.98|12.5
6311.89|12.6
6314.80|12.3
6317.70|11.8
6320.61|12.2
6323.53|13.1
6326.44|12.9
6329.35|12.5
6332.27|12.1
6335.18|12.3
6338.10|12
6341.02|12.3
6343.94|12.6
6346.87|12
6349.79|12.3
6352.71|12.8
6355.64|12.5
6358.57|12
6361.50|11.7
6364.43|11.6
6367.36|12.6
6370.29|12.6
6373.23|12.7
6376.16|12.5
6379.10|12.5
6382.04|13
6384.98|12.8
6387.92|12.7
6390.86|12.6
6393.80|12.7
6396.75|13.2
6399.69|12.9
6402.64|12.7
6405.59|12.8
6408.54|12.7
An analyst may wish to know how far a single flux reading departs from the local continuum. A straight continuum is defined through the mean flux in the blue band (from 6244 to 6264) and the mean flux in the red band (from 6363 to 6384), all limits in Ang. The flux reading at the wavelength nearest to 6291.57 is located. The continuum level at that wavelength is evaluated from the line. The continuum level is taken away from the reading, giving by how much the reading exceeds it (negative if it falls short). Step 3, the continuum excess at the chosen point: 0.9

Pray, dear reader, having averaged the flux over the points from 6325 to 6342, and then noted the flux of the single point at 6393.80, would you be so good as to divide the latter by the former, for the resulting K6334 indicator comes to 1.03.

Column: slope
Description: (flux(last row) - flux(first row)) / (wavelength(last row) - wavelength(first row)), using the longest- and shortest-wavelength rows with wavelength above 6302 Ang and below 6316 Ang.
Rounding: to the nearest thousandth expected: 0.009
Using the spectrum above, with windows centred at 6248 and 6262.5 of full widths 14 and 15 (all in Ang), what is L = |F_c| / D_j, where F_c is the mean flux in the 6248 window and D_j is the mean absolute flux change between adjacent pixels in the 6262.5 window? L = 57.7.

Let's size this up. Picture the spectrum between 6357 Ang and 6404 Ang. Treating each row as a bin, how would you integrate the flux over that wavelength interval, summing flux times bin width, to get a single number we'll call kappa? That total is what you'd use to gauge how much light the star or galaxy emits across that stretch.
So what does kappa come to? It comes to 590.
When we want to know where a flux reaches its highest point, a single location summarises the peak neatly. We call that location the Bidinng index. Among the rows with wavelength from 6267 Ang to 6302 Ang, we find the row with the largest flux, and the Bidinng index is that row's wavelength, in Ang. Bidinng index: 6291.57 Ang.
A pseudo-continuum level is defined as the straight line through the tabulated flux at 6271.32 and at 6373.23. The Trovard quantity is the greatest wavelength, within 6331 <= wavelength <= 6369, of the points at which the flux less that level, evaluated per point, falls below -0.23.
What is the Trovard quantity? 6364.43 Ang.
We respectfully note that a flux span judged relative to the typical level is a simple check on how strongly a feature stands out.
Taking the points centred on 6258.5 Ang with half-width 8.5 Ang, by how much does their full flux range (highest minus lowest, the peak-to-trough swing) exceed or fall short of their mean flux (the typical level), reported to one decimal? -11.1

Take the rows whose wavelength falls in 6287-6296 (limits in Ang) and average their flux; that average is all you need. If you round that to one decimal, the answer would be 12.6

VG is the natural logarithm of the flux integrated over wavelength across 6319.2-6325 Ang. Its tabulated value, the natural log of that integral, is 4.3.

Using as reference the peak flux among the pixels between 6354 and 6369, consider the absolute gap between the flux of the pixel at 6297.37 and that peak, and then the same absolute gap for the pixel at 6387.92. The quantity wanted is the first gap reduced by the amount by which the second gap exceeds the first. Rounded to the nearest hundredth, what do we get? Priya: 1.30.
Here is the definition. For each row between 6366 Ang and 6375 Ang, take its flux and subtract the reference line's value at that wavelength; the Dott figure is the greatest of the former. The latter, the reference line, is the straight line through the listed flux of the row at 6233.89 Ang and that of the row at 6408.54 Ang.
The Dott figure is 0.18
